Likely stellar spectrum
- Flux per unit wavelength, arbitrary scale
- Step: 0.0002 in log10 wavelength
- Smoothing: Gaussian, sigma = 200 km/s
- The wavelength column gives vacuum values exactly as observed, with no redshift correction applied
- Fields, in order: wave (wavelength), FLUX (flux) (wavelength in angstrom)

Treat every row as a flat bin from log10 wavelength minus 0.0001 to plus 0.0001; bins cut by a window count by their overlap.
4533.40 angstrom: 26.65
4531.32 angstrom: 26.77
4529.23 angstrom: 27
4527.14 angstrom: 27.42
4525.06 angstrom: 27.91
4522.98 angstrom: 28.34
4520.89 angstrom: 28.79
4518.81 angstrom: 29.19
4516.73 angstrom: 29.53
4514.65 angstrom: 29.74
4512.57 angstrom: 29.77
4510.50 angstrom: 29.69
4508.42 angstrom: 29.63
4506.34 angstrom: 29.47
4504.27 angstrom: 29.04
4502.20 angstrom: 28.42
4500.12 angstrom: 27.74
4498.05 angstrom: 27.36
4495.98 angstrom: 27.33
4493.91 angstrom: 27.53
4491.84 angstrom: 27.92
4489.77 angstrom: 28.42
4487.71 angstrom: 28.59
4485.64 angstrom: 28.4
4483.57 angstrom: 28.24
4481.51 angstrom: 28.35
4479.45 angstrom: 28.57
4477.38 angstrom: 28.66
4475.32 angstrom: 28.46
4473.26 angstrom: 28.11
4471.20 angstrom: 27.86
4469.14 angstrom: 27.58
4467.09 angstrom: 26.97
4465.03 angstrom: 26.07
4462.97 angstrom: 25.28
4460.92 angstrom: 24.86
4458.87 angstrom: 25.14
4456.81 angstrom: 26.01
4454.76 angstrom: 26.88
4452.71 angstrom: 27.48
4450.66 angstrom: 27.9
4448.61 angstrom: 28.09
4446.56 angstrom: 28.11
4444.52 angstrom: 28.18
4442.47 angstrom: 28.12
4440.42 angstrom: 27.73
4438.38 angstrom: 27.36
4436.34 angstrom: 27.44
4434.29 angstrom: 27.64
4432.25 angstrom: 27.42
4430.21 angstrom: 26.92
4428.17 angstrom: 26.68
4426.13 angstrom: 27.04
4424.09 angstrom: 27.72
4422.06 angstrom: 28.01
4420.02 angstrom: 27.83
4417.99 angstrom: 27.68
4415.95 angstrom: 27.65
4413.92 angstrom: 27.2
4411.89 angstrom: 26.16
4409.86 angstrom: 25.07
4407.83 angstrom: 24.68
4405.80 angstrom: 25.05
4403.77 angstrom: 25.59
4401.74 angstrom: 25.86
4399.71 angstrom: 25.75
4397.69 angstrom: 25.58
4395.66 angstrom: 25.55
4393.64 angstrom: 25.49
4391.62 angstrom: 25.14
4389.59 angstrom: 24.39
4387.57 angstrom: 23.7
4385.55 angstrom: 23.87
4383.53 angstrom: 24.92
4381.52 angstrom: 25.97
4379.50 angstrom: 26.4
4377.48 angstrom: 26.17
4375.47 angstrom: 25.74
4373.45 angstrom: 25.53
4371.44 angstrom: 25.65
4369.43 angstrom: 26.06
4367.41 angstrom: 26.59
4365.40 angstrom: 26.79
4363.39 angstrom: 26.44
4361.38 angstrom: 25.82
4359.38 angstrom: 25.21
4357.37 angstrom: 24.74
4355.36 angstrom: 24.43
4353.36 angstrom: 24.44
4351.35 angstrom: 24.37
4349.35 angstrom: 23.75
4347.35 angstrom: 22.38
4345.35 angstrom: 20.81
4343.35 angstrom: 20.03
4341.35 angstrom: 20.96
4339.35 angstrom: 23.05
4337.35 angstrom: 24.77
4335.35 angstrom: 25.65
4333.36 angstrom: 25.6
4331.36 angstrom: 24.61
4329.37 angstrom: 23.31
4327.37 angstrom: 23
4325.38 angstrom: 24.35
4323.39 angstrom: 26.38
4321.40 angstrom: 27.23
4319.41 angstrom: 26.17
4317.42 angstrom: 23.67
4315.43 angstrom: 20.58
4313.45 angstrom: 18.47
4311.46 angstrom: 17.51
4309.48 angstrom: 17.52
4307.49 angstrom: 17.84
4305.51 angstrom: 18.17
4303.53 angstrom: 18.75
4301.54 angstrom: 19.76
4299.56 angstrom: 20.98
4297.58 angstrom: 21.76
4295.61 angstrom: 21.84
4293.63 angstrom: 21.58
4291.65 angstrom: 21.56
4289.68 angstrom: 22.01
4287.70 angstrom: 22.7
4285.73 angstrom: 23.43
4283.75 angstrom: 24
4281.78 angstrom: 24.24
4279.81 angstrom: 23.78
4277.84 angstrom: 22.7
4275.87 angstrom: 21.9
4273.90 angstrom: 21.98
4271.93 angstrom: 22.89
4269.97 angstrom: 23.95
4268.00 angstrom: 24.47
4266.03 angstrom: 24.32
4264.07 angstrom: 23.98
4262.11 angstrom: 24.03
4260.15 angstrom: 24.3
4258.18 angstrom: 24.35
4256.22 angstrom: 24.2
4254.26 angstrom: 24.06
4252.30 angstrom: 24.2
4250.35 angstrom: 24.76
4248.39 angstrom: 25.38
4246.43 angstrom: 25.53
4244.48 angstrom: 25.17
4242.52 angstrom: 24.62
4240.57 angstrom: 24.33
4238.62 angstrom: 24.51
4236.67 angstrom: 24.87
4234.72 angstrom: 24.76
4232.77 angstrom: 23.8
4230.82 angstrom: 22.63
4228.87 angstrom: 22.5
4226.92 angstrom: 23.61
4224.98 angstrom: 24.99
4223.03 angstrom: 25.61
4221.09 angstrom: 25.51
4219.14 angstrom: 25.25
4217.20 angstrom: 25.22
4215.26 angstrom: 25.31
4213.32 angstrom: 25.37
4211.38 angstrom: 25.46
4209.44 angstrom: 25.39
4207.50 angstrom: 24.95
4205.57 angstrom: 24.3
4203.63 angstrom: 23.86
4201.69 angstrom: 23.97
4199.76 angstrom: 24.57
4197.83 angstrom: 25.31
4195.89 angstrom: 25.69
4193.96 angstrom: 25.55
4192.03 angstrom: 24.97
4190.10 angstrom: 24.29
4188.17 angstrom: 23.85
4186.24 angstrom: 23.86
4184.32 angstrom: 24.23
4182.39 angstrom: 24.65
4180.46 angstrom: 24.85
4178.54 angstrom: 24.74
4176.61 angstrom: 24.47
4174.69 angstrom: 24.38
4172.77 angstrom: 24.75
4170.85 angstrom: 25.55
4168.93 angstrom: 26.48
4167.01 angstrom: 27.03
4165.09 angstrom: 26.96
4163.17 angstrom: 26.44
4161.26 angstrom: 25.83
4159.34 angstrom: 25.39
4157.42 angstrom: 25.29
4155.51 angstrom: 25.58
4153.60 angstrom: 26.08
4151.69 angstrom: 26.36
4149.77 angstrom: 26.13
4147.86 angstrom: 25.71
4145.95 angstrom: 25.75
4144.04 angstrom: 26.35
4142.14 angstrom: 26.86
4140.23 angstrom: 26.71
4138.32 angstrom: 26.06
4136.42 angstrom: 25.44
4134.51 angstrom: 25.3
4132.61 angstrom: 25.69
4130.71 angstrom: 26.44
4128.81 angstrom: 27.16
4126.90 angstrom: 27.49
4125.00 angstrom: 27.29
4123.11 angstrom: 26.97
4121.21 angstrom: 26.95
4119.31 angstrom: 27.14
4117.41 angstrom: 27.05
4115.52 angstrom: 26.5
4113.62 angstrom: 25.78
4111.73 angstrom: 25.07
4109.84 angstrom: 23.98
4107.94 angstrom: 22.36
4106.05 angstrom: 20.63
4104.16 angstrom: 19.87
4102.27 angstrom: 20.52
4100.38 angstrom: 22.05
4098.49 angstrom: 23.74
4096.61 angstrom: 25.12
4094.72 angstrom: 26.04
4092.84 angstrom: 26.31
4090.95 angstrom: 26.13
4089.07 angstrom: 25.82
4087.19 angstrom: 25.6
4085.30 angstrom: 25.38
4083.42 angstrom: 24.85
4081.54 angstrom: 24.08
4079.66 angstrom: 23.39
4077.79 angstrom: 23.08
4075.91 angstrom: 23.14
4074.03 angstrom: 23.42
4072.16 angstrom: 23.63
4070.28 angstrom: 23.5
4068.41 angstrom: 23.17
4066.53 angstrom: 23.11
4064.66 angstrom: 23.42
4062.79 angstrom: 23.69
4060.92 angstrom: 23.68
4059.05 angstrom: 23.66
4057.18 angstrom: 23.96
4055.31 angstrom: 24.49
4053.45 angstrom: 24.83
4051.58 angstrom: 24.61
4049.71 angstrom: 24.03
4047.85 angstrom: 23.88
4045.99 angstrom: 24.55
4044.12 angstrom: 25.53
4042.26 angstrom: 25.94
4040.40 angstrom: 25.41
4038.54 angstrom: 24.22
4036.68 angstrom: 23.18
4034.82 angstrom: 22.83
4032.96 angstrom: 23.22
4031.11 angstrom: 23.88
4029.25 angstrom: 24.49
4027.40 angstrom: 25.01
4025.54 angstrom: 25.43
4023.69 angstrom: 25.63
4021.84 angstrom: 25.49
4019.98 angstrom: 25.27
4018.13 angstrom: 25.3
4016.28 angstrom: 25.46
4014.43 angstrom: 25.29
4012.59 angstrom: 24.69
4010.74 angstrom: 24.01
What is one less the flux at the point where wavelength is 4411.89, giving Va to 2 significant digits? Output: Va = -25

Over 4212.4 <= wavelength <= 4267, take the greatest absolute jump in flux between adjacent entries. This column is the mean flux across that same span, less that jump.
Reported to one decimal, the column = 23.2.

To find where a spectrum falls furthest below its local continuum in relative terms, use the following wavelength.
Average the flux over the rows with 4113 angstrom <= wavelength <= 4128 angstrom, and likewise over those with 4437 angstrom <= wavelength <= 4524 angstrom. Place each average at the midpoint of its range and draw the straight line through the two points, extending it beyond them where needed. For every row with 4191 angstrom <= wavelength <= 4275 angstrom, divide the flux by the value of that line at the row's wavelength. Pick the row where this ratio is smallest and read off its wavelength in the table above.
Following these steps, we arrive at 4273.90 angstrom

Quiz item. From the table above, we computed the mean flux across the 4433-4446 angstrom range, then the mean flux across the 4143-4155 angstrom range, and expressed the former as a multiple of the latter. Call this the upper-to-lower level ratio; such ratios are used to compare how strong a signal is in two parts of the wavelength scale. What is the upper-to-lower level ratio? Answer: 1.06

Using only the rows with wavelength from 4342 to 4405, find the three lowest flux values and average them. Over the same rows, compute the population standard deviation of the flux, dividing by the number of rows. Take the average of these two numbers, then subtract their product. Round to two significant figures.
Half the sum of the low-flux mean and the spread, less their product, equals -21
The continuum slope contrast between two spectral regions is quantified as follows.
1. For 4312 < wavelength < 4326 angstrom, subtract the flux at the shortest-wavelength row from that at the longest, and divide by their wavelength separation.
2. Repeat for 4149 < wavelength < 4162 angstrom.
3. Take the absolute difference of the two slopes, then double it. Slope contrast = 1.0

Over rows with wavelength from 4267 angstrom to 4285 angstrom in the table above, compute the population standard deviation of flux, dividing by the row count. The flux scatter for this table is 0.92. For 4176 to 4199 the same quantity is 0.58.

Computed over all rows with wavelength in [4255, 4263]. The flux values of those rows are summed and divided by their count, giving 24.2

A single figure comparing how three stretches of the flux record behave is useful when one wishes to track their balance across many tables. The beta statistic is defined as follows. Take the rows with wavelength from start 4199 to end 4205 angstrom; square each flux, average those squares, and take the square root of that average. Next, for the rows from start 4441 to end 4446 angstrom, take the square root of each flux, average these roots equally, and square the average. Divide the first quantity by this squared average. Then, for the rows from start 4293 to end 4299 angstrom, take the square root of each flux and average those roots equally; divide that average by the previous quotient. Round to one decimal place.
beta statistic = 5.4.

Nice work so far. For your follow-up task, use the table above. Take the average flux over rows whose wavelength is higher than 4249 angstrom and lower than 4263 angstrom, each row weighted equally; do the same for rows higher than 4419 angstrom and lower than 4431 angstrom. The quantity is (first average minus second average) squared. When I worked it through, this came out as 10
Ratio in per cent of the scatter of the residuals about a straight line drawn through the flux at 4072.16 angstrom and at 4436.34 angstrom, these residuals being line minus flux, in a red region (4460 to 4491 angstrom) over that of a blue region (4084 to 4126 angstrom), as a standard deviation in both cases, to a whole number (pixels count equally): 51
